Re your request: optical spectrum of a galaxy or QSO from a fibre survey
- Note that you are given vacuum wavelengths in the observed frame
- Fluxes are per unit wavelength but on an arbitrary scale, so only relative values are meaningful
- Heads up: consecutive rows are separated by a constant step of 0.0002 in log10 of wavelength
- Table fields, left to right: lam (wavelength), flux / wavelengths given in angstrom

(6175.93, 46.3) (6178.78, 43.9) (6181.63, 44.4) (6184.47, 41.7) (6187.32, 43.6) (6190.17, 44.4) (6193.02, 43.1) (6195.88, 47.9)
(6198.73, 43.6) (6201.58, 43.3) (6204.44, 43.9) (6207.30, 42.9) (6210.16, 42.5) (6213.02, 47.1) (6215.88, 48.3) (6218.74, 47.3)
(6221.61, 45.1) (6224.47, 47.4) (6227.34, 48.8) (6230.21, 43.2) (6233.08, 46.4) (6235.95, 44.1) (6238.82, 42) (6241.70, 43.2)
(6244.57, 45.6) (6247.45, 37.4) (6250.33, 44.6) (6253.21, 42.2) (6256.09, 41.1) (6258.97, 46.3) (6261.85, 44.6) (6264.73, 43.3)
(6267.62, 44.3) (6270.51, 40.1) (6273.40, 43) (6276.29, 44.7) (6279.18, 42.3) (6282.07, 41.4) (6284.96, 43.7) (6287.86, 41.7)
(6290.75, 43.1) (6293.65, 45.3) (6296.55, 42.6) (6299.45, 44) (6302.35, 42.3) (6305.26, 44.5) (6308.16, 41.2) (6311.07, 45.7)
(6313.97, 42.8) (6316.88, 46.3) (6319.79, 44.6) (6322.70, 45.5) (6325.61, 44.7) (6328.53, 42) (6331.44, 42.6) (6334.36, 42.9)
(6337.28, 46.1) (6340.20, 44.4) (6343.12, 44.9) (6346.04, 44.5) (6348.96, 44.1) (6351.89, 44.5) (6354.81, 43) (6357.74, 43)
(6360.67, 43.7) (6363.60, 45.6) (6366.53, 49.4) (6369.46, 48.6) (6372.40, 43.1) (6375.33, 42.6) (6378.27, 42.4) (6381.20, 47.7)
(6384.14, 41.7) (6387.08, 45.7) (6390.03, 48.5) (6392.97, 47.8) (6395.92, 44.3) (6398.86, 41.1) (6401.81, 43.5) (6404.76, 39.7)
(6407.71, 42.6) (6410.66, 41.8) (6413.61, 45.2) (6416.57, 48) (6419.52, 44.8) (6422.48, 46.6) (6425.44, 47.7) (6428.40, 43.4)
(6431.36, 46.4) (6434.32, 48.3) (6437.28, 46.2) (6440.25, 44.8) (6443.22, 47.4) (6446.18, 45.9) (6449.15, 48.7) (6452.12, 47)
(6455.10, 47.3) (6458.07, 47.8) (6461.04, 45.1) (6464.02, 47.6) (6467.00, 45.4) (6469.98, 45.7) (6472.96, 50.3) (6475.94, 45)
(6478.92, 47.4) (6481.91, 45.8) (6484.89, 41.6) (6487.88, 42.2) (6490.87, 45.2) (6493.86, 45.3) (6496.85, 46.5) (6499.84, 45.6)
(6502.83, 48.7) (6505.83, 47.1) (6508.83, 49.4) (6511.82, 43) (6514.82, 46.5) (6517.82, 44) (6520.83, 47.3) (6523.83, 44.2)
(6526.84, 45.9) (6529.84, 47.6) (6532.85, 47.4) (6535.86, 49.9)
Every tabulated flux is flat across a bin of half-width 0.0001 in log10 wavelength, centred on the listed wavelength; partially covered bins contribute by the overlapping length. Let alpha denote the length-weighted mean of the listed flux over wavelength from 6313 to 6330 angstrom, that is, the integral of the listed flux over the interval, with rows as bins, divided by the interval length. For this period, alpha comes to 44.4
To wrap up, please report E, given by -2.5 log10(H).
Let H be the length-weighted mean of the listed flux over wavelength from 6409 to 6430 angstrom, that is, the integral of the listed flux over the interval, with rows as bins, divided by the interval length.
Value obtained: -4.14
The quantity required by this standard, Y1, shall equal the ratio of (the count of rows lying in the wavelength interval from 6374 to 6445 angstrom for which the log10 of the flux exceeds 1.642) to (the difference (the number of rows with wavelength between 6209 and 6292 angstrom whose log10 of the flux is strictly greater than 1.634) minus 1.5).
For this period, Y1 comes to 0.9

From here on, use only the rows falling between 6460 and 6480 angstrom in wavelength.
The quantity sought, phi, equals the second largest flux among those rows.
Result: 47.6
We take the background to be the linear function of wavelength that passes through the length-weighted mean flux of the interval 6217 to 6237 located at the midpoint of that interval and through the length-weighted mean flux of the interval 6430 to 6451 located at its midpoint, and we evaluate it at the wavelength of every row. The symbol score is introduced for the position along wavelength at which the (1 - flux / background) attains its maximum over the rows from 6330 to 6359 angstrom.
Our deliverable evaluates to 6331.44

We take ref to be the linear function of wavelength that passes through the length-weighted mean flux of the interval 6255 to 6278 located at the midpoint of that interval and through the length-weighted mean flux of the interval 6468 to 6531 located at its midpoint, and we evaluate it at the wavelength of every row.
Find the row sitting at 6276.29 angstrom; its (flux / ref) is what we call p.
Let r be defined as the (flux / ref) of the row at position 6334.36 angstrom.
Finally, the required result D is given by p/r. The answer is 1.06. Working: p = 1.03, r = 0.97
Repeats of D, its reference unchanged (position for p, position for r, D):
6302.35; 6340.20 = 0.96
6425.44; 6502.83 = 1.00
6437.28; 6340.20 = 1.02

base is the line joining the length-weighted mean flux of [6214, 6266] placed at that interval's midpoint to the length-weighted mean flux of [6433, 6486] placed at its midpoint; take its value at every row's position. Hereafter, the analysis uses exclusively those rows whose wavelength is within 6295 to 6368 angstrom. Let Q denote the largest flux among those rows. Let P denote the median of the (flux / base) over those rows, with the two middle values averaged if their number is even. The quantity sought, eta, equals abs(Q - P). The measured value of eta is 48.4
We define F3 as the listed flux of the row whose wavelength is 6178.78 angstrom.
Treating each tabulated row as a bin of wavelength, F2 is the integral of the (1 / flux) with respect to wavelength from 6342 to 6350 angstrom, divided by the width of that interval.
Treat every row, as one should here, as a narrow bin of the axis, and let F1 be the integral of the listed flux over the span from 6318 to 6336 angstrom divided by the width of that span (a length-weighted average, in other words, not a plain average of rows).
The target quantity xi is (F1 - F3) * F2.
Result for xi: 0.00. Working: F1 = 43.8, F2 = 0.0225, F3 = 43.9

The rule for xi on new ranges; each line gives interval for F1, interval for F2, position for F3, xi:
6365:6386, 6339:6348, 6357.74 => 0.05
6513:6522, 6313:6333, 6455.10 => -0.04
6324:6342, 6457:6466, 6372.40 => 0.02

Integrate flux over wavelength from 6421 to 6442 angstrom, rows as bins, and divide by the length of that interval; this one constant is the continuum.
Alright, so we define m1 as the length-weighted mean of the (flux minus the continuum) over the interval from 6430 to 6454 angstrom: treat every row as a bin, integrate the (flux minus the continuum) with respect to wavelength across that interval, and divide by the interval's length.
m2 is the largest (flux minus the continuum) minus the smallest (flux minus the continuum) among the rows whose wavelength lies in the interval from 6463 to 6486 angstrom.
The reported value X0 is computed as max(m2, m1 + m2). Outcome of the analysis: 9.3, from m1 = 1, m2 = 8.7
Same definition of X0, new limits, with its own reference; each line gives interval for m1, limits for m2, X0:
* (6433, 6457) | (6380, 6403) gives 8.2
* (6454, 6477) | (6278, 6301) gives 4.5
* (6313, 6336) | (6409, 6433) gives 6.2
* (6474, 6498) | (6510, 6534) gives 4.6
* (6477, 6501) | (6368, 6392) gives 6.9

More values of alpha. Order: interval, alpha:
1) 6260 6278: 43.4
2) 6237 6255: 42.5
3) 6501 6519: 46.5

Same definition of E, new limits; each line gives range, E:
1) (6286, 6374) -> -4.11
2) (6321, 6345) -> -4.11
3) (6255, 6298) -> -4.09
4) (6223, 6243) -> -4.13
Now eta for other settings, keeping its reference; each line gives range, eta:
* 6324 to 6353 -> 45.1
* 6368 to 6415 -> 47.7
